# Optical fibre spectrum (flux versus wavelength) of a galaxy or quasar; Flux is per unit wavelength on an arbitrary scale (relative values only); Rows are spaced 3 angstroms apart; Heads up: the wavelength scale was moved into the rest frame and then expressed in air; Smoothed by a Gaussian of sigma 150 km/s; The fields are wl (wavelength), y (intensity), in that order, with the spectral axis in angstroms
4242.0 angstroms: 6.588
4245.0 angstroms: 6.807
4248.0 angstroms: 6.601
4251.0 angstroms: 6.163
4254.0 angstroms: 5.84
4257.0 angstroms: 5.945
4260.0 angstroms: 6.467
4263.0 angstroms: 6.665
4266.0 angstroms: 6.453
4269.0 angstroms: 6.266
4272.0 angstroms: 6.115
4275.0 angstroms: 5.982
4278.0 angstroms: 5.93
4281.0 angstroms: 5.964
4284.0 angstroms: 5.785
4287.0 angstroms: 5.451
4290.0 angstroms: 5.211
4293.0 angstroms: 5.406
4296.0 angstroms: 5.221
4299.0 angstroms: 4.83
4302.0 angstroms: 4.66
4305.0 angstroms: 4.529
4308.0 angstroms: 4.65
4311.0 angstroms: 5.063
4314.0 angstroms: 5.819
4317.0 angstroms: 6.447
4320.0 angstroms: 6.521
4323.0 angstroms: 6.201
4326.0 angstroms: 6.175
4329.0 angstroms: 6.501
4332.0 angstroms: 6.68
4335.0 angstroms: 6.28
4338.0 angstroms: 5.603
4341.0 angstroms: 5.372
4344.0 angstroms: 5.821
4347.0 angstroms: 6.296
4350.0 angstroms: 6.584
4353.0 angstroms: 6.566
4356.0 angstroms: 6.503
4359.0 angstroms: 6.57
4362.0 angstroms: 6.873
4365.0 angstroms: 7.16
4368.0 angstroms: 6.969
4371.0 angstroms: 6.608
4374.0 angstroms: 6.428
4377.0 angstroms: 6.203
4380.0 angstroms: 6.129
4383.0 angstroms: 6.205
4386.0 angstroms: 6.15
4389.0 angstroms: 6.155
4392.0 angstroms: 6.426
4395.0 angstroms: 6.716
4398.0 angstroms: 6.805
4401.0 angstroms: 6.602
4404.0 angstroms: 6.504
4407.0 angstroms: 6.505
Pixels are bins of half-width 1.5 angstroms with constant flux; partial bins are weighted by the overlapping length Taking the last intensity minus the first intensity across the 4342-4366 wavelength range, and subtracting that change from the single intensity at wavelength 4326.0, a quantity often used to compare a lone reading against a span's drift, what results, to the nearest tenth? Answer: 4.8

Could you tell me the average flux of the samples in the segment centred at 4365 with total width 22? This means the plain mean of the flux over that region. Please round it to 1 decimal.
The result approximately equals 6.7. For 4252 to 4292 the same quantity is 6.0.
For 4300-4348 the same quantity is 5.8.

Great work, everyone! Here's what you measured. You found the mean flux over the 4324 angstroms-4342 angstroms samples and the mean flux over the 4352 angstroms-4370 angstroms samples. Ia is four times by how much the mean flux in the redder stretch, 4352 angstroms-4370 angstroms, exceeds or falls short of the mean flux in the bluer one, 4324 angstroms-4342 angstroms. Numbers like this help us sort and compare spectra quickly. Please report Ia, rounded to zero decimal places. 3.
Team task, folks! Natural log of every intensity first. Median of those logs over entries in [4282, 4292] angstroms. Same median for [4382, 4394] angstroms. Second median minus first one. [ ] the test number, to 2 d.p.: 0.13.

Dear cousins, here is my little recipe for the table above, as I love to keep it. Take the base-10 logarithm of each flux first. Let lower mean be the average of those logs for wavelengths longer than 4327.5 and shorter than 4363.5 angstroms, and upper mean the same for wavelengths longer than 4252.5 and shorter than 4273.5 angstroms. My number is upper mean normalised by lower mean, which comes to 0.996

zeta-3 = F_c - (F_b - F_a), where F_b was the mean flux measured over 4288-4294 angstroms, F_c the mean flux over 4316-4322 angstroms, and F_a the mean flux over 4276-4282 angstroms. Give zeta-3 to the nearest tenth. 7.1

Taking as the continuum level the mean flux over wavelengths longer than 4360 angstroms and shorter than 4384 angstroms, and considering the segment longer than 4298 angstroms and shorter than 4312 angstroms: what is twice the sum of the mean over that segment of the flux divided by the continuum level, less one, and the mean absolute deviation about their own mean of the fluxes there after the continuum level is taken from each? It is -0.24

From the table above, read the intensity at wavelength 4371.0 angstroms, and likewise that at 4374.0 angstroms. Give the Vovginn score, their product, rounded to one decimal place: 42.5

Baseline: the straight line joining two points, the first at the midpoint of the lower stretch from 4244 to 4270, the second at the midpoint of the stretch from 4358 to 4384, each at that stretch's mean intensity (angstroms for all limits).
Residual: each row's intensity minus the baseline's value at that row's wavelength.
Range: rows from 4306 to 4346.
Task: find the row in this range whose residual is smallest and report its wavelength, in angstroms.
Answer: 4308.0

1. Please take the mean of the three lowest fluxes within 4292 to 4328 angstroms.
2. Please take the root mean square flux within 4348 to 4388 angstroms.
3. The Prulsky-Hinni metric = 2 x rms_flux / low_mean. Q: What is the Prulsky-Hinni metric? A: 2.8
